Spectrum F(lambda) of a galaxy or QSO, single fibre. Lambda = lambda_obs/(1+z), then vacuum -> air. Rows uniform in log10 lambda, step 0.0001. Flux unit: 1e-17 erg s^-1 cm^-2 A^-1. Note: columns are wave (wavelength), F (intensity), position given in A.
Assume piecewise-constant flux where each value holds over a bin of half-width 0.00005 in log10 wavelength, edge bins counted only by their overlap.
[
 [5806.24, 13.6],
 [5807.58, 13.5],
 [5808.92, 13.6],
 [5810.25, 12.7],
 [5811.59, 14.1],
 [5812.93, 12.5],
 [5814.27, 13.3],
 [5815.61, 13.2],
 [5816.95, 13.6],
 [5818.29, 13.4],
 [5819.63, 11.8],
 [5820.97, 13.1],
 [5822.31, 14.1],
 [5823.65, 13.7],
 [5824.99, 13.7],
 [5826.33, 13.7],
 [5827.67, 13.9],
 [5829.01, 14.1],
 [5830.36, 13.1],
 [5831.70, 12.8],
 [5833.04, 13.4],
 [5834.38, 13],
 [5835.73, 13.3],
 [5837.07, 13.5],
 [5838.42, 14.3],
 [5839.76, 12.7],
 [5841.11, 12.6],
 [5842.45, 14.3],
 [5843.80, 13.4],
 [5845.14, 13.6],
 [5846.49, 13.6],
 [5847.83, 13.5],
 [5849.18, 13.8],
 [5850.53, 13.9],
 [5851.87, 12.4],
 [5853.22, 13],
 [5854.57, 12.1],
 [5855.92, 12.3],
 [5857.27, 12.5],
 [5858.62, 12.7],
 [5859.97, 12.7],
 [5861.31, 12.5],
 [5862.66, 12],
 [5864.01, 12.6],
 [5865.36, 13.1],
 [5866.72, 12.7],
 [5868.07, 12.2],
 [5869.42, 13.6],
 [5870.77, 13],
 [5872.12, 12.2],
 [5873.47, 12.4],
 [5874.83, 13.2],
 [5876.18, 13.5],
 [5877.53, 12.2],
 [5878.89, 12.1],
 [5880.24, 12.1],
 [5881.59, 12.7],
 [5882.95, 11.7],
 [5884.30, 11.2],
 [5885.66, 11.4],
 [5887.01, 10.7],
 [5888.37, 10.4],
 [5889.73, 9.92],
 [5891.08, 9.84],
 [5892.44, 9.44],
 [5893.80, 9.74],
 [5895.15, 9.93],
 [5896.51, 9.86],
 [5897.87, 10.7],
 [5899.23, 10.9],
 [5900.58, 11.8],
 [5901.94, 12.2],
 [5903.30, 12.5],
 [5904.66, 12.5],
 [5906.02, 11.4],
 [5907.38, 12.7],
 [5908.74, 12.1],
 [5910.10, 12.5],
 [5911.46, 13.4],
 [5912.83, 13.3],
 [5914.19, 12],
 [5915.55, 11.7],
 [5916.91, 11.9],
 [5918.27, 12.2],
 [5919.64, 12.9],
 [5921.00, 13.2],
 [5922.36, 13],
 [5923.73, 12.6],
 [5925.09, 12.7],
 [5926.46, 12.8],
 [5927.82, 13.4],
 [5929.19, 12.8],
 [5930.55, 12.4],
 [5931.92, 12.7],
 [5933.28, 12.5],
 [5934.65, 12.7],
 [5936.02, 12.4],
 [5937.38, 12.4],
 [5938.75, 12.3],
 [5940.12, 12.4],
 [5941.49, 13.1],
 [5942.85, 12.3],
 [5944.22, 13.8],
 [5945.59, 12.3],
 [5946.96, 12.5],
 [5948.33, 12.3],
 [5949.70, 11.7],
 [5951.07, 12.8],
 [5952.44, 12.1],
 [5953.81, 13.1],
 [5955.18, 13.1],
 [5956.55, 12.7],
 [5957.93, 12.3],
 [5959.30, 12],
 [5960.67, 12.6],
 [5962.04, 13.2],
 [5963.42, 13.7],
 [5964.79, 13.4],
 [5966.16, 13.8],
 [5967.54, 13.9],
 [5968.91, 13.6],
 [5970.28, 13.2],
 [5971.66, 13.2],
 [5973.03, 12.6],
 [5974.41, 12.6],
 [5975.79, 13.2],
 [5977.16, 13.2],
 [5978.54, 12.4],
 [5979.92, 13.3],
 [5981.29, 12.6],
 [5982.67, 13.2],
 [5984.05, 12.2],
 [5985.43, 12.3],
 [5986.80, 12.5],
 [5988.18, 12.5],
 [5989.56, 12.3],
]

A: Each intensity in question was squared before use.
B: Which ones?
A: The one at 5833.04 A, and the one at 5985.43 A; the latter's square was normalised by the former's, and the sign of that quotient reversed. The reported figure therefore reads -0.84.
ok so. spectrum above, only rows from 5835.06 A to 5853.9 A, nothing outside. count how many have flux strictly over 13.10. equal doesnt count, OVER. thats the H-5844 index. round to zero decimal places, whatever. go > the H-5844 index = 10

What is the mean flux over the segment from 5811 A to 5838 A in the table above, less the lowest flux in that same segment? 1.6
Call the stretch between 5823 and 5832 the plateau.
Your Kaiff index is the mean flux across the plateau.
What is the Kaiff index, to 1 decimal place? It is 13.6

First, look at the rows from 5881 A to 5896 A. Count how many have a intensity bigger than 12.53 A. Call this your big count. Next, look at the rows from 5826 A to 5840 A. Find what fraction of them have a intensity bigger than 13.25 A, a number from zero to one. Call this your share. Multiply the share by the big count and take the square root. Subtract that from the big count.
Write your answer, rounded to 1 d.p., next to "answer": 0.2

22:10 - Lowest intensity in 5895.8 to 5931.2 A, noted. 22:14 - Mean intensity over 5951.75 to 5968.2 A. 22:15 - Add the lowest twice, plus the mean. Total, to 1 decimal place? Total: 32.7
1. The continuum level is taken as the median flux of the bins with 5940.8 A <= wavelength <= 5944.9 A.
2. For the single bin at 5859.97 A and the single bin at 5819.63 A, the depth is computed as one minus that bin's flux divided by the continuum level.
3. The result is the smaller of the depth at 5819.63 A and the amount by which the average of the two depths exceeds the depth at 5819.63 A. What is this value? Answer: -0.03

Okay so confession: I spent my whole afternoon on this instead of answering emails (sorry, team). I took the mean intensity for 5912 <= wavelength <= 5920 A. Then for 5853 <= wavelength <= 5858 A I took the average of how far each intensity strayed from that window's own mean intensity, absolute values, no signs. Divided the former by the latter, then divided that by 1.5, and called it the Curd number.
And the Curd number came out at 29.9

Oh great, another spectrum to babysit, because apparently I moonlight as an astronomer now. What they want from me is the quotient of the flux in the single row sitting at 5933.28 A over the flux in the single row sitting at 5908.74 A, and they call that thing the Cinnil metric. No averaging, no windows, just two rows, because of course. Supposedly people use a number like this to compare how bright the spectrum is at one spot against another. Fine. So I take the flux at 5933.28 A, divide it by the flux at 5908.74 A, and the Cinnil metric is 1.03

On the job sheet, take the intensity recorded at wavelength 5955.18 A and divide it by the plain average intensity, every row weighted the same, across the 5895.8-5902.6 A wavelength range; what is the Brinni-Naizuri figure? 1.18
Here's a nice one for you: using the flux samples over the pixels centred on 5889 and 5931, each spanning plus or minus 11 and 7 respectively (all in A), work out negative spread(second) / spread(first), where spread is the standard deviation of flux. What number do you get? -0.30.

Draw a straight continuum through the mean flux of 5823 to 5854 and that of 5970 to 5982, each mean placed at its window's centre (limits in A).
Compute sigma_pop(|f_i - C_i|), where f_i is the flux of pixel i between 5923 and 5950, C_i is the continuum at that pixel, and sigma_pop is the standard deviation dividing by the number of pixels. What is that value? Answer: 0.26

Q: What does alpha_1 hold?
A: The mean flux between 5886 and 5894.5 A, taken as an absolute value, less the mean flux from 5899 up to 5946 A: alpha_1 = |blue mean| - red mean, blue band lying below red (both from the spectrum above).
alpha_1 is -2.5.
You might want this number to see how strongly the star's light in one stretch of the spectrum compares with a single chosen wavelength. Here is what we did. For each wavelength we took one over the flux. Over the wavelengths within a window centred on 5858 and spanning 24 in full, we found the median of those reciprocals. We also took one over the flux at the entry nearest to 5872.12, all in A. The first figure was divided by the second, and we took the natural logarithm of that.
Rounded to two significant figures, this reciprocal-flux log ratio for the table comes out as -0.040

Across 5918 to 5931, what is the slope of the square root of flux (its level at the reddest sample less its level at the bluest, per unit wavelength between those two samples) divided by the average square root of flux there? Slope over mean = 0.001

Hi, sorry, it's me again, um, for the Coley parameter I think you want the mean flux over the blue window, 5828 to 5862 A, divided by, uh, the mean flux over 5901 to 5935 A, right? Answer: 1.05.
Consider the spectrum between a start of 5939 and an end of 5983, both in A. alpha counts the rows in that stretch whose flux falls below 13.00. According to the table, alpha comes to 16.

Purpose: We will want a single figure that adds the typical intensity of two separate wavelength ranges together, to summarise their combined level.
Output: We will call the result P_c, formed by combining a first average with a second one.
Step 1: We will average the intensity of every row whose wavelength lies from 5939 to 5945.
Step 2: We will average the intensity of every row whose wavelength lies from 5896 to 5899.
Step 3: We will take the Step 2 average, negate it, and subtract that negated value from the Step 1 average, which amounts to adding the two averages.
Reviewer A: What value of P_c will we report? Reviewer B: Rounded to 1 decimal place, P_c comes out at 23.2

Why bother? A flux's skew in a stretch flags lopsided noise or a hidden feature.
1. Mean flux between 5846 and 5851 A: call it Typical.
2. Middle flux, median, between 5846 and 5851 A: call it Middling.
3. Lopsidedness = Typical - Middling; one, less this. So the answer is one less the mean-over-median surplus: 1.00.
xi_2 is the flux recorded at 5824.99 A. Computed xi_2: 13.7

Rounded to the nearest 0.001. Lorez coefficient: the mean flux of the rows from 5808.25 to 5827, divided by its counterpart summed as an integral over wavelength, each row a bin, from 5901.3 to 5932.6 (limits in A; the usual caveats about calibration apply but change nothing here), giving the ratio 0.034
